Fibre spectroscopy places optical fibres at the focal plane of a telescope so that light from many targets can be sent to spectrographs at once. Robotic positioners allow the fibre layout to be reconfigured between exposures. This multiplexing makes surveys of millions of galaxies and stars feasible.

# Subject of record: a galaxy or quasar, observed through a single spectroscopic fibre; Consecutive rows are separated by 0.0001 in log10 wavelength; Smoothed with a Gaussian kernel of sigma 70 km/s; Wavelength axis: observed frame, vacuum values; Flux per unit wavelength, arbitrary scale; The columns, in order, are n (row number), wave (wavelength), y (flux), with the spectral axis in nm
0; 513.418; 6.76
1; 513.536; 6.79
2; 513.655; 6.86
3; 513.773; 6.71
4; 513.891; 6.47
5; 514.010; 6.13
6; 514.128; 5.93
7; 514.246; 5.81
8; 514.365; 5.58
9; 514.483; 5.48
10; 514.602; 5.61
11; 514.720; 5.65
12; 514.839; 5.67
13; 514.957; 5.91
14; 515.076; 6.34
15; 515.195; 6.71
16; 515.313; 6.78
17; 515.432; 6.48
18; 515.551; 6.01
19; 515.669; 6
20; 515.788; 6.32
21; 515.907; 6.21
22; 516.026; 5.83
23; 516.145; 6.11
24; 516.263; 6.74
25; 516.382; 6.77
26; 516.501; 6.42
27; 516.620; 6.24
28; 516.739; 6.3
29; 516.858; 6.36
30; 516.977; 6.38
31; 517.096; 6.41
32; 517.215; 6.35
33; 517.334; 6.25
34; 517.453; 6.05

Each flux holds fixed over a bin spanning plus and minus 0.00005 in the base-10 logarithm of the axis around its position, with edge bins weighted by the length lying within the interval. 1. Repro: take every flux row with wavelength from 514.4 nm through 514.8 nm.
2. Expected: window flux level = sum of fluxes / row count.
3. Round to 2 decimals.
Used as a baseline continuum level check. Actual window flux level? 5.58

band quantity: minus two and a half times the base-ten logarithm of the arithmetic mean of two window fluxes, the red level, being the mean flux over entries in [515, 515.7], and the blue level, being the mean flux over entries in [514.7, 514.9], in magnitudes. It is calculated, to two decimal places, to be -1.95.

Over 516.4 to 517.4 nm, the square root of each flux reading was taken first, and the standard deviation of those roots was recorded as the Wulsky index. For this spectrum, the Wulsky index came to 0.01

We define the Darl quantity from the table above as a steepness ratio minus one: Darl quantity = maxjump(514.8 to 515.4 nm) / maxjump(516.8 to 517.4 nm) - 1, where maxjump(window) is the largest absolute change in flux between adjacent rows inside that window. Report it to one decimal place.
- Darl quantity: 3.3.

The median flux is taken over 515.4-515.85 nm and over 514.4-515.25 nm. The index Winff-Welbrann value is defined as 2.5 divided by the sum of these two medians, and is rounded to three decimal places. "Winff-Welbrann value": 0.211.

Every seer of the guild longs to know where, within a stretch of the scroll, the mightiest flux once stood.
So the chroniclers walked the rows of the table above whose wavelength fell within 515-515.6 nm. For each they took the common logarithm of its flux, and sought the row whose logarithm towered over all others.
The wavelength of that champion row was 515.313 nm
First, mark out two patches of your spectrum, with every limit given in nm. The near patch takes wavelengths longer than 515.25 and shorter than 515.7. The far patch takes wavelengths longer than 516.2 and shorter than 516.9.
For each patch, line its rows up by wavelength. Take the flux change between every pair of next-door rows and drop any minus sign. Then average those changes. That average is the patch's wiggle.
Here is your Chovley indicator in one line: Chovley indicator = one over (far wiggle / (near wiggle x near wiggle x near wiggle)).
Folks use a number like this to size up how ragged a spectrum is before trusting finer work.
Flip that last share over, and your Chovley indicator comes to 0.13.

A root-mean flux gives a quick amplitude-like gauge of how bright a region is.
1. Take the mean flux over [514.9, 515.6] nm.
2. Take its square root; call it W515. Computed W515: 2.52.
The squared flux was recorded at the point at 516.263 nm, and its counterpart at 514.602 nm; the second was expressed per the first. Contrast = 0.69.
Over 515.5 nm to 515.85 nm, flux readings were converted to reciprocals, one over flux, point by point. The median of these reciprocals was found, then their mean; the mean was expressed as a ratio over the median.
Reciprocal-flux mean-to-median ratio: 0.984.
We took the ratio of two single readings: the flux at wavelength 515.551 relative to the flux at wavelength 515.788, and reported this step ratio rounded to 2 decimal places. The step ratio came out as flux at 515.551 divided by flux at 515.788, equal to 0.95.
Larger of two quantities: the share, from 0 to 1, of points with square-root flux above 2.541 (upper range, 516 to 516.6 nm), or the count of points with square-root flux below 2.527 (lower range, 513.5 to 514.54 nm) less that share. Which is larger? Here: 4.6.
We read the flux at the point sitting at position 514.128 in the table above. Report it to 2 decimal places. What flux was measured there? 5.93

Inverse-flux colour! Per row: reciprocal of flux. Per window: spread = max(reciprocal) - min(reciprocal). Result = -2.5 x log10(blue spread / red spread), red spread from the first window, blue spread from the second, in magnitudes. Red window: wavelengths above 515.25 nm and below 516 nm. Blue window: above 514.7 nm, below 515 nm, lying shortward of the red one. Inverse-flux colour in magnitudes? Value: 1.0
